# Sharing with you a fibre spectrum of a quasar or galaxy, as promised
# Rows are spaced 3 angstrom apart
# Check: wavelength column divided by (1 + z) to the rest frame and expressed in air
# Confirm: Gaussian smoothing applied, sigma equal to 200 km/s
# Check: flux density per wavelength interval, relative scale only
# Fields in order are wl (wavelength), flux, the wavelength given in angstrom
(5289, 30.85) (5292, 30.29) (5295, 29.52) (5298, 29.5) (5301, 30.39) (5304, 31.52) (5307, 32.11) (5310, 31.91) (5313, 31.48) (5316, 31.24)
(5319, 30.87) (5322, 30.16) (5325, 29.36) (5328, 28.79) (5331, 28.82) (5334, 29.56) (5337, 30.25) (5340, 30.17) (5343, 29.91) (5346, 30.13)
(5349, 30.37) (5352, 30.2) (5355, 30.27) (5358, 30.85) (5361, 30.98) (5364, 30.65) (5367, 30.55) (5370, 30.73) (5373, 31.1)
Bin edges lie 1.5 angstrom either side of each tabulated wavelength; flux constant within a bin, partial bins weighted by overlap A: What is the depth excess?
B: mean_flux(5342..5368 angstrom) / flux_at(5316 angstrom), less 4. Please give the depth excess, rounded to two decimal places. -3.03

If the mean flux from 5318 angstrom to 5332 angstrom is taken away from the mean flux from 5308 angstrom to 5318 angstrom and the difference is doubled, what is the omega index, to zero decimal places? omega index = 4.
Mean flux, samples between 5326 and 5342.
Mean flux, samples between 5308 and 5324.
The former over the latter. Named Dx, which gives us 0.95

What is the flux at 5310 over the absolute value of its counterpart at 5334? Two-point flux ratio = 1.08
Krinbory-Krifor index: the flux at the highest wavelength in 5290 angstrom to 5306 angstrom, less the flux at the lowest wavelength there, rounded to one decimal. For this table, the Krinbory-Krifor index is 1.2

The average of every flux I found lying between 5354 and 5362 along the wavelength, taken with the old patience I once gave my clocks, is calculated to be 30.7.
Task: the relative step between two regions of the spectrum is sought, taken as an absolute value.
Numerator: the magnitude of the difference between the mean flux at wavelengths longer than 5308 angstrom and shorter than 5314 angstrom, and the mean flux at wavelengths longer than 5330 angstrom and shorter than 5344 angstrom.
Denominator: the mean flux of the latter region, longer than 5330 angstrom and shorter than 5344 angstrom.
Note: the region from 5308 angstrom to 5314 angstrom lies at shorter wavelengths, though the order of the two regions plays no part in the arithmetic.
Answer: 0.066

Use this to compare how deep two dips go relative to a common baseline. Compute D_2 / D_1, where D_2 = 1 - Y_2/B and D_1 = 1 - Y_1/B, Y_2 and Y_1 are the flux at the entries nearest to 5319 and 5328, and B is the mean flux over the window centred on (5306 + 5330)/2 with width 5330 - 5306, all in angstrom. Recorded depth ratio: -0.1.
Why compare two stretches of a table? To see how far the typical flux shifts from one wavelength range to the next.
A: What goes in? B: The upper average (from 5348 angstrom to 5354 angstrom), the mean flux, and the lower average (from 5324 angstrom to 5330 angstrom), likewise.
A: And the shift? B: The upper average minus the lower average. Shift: 1.2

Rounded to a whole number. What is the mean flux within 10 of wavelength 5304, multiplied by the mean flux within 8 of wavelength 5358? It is 946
